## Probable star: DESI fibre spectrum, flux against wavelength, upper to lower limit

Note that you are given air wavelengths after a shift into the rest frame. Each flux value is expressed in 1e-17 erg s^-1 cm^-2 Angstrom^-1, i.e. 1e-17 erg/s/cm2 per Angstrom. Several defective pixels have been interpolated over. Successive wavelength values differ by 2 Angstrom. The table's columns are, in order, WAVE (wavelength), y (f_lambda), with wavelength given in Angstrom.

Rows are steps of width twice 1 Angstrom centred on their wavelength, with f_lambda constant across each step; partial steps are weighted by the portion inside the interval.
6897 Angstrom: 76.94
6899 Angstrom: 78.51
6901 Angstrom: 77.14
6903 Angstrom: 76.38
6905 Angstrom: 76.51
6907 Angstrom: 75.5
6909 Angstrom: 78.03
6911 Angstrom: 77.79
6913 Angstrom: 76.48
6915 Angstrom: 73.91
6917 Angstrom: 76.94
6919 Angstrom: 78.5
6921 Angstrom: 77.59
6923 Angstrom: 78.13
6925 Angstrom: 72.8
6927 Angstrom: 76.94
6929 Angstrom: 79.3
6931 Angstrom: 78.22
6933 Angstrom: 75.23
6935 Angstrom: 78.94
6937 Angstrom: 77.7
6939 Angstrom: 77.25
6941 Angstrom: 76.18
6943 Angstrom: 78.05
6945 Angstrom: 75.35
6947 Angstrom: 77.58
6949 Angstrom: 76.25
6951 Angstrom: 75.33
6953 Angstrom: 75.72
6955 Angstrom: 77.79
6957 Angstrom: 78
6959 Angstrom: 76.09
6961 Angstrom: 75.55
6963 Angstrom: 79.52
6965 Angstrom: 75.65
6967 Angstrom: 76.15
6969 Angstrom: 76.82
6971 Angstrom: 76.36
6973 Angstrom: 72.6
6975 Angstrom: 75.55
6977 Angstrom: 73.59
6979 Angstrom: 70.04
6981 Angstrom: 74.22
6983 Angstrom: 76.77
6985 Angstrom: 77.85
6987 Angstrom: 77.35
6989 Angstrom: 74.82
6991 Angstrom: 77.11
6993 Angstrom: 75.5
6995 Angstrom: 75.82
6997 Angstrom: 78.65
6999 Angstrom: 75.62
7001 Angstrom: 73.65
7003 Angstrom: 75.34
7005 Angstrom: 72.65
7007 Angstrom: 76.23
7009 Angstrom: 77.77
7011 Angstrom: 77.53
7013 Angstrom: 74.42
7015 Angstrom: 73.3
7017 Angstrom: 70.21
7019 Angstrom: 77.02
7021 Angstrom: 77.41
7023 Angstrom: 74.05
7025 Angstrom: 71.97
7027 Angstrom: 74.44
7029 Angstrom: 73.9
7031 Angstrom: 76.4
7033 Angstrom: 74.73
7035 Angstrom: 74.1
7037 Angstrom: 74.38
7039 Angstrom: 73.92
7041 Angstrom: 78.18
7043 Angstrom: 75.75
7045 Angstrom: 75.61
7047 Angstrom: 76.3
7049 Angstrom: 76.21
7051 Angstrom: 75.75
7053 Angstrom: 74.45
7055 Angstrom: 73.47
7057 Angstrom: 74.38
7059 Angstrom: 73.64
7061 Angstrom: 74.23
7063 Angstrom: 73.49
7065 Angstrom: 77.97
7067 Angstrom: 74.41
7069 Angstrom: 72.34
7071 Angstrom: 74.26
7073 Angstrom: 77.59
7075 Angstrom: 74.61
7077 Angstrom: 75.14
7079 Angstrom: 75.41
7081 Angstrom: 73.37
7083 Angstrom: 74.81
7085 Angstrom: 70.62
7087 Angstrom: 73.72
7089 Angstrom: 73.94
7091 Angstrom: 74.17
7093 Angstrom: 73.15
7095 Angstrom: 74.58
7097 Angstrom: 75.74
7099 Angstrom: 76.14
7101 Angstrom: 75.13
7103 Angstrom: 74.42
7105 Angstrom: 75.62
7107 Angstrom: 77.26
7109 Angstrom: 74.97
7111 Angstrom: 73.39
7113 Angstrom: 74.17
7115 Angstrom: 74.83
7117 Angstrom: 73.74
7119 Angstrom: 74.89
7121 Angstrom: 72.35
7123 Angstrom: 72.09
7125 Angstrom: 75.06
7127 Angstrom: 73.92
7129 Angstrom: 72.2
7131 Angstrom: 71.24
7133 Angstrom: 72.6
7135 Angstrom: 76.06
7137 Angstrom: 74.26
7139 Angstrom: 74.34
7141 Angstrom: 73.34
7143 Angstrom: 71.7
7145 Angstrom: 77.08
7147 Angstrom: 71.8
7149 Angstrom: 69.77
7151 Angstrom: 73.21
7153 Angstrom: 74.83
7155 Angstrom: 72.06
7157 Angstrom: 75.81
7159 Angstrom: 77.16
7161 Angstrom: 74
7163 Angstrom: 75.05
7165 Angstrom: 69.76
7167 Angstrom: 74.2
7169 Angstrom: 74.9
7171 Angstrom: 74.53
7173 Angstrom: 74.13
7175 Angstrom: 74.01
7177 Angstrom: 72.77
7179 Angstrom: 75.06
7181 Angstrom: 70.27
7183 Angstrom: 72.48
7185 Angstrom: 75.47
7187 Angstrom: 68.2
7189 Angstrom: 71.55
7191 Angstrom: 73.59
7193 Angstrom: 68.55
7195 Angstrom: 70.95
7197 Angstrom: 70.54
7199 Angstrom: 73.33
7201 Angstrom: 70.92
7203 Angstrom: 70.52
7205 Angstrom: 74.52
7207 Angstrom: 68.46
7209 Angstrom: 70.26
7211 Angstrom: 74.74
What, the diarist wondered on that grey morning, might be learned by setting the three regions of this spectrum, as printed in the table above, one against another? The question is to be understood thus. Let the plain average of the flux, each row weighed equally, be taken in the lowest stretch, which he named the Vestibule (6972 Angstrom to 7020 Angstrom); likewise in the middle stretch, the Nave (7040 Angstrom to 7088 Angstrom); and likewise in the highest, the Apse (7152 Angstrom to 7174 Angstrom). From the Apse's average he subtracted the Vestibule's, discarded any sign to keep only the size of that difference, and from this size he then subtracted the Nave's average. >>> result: -73.9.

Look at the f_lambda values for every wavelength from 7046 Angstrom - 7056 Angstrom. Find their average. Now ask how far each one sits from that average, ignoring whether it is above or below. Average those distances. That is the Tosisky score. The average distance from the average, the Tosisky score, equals 1.0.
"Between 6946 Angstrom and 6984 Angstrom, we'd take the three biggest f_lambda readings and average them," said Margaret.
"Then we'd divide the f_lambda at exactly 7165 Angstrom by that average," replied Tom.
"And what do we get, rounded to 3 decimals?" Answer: 0.889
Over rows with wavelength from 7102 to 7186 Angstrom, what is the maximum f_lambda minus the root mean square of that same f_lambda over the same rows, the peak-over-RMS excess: 3.41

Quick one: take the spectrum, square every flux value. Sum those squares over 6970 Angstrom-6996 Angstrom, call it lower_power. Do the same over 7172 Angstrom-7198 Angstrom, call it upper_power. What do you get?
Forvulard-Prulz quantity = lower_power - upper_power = 5885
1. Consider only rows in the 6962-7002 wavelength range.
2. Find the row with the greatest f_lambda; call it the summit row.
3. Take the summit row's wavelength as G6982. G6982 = 6963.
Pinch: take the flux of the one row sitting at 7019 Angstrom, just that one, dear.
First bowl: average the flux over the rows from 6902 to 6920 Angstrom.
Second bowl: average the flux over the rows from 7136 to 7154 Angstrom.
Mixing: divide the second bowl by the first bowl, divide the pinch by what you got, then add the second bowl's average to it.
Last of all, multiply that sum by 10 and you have 1539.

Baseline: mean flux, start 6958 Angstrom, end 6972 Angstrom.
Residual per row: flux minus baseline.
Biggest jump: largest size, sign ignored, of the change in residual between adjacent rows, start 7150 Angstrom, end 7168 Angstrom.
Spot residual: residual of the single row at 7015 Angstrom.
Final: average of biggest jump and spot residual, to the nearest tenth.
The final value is 1.0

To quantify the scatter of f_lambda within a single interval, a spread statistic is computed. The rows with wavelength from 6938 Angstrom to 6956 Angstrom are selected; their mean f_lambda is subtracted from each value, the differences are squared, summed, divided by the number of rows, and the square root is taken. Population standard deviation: 1.0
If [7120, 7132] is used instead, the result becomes 1.3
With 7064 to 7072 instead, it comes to 2.0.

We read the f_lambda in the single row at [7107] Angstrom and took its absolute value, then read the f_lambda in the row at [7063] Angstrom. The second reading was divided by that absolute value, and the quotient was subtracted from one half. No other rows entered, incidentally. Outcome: -0.451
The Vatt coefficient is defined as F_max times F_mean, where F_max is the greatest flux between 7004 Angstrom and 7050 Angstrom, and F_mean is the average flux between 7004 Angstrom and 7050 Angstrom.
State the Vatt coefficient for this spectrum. 5869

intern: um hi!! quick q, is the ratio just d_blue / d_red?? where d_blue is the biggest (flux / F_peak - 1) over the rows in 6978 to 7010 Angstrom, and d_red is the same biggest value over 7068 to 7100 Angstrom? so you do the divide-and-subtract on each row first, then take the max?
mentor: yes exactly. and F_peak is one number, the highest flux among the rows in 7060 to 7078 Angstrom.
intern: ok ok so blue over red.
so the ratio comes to -1.8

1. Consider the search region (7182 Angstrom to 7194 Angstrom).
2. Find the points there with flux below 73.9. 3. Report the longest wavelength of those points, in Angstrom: 7193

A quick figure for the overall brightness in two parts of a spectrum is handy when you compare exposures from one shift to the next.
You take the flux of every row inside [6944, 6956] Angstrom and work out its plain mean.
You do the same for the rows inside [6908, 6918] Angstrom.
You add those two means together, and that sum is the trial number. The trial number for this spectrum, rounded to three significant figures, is 153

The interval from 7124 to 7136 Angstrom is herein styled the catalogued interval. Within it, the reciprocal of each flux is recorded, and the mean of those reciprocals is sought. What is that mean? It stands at 0.0136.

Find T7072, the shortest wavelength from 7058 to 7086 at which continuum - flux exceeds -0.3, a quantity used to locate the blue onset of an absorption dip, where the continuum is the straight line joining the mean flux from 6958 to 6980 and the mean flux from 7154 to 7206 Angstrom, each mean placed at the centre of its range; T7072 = 7059 Angstrom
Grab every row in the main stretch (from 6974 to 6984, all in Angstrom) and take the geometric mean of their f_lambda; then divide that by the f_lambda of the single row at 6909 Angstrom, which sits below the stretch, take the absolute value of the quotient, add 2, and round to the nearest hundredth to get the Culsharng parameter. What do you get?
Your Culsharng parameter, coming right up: 2.95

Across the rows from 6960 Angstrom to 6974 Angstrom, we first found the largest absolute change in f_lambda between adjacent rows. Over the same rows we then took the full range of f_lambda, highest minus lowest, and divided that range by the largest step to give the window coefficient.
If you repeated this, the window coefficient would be 1.74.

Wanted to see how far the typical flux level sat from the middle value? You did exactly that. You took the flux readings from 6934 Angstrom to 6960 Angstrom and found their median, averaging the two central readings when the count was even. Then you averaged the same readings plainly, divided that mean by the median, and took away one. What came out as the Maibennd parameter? -0.004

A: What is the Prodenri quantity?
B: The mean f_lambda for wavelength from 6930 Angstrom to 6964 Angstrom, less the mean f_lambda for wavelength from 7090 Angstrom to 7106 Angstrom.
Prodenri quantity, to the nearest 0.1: 2.1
